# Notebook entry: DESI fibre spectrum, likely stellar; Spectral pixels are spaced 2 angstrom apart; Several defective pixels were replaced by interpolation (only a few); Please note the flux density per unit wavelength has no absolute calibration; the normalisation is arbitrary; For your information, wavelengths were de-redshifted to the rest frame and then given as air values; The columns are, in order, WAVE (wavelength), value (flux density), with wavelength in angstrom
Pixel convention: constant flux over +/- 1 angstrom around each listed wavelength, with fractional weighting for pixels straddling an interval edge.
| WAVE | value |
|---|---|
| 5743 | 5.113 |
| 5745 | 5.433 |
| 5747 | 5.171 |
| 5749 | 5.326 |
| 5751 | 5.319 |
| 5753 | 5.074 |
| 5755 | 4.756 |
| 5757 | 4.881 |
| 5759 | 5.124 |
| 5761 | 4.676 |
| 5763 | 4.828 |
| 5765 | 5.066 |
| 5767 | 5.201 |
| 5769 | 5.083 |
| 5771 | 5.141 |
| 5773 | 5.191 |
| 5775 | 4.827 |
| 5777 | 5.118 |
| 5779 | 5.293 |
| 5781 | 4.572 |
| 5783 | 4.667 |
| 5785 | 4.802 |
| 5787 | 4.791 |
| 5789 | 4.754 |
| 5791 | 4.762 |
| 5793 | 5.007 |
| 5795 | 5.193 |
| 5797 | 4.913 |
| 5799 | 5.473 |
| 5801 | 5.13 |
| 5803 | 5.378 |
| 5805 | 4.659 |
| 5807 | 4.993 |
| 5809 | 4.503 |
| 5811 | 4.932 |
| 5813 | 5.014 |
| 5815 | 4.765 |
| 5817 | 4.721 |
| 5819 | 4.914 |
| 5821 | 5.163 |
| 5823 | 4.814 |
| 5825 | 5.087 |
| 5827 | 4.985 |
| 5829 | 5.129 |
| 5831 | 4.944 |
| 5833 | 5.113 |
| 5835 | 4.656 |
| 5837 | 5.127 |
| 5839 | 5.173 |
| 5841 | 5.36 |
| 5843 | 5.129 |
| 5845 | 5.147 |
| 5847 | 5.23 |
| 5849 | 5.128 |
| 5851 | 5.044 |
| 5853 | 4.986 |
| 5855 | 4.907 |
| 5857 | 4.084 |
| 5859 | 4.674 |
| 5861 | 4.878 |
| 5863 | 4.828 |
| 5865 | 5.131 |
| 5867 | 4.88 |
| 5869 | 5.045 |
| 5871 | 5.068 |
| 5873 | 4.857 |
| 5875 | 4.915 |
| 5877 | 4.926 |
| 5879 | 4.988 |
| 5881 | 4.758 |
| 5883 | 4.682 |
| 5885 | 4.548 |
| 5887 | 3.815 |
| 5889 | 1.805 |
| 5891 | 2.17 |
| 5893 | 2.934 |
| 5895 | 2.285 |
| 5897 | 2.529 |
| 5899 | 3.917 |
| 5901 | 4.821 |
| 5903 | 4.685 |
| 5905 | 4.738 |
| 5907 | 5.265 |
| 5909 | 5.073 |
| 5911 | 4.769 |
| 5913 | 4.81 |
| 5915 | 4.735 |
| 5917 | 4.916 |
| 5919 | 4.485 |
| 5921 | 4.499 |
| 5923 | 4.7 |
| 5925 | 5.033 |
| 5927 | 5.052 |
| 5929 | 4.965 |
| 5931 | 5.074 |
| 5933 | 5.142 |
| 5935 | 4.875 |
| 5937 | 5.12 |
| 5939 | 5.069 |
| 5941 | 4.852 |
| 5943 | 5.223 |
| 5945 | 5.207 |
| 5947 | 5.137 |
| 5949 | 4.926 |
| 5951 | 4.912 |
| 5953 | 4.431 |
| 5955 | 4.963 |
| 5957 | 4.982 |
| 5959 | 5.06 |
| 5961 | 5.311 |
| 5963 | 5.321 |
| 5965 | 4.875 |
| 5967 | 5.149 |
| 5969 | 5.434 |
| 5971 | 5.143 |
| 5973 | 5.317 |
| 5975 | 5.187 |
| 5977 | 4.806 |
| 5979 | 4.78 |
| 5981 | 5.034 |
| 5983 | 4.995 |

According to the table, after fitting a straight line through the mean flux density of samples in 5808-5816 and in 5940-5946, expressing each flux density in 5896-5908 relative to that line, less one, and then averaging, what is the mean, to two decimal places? -0.14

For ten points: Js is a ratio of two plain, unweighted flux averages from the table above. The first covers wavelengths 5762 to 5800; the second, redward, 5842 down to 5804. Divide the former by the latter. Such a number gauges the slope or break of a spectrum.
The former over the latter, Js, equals 1.01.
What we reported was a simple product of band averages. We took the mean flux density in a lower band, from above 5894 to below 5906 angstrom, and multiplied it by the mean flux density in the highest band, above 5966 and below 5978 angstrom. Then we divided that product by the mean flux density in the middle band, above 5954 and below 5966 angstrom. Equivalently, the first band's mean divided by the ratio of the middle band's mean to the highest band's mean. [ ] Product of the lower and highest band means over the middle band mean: 3.9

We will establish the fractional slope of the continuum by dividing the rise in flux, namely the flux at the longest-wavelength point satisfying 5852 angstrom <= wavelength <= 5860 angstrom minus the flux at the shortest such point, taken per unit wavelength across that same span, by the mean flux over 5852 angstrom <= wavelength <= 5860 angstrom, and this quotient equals -0.011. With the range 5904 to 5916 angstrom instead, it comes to 0.000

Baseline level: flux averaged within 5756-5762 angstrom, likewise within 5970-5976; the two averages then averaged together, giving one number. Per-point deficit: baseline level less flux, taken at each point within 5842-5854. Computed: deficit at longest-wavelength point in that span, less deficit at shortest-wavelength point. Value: 0.14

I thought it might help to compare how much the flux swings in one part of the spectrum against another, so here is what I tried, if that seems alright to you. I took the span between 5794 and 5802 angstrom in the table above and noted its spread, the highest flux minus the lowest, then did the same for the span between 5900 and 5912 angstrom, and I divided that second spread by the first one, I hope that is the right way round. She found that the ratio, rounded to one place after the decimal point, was 1.0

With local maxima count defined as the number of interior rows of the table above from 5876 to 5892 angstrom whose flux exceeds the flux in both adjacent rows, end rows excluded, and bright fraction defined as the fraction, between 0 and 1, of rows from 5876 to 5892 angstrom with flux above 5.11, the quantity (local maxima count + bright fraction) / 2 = 0.50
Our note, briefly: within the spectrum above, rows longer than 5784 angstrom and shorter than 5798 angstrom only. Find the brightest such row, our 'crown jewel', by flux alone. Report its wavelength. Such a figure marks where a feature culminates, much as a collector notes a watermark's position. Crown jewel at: 5795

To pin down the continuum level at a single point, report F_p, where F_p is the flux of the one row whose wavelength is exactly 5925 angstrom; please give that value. 5.033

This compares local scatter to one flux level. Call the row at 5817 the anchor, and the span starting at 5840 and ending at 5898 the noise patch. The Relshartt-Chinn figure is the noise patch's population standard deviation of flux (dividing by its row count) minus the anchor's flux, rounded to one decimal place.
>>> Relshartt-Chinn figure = -3.7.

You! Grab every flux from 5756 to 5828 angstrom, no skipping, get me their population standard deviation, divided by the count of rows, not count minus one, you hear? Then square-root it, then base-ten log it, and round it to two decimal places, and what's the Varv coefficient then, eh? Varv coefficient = -0.32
